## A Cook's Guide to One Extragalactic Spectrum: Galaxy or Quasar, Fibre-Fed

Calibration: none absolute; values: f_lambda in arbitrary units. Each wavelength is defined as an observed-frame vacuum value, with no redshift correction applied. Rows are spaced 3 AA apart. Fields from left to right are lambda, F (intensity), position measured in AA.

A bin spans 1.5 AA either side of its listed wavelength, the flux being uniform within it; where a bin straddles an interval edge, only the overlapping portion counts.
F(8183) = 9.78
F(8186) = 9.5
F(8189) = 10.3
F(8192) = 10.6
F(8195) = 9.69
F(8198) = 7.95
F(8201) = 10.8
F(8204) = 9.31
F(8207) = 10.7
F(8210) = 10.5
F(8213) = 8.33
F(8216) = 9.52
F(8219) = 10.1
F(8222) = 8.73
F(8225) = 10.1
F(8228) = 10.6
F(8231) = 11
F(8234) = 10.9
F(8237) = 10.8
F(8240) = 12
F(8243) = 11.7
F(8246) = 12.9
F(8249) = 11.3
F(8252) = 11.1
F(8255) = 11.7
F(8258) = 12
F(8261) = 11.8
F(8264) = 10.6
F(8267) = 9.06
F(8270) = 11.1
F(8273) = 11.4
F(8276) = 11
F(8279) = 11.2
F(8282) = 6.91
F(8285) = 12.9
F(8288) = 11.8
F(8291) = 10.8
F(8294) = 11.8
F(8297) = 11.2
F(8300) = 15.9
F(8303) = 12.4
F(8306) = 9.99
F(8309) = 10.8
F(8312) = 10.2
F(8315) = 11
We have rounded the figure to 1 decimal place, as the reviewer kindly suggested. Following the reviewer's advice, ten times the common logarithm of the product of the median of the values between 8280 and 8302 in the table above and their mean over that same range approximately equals 21.4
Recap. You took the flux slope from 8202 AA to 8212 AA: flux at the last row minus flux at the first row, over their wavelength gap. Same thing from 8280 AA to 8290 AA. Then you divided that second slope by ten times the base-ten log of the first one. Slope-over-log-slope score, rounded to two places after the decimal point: -0.12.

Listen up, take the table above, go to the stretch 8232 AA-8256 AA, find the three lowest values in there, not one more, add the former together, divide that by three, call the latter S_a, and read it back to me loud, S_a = 10.93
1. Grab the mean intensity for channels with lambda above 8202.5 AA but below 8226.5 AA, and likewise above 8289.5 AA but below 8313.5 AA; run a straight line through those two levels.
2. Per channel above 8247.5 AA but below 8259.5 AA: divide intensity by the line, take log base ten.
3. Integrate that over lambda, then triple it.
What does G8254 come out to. 1.4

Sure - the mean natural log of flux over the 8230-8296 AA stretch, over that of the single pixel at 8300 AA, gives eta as 0.87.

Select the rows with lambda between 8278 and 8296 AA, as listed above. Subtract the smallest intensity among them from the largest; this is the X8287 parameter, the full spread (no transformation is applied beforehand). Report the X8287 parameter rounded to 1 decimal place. 6.0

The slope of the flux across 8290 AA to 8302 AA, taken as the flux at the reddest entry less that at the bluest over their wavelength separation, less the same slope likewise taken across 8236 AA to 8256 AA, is 0.52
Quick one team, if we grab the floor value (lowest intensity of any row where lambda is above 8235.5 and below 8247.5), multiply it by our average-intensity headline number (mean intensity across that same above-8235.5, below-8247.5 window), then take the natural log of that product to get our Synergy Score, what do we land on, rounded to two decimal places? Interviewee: 4.85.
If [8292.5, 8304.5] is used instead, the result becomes 4.97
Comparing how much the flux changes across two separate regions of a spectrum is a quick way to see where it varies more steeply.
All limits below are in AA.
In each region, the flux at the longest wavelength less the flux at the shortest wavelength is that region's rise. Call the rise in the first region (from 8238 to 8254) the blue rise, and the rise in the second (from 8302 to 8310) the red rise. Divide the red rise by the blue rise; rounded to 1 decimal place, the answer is 1.8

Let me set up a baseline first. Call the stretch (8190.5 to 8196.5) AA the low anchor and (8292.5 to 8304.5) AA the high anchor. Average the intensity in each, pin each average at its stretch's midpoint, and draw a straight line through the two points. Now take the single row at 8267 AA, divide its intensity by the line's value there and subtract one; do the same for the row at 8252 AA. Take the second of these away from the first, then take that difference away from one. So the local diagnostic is 1.20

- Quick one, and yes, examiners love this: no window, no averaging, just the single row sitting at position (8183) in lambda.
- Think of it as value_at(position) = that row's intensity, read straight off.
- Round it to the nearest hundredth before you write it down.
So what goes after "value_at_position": 9.78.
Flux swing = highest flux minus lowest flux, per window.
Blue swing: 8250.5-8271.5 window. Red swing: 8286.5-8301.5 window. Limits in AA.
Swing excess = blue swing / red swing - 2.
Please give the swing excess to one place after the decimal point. -1.4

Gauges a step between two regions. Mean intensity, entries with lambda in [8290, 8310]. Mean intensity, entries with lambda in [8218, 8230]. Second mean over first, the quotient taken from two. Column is 1.17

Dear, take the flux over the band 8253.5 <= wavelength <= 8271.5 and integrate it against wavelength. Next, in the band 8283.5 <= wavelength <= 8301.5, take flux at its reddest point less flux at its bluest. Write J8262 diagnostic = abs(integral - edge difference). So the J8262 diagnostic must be 196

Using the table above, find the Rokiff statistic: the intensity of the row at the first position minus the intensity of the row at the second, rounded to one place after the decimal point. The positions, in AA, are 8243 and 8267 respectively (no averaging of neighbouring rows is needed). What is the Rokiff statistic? 2.6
